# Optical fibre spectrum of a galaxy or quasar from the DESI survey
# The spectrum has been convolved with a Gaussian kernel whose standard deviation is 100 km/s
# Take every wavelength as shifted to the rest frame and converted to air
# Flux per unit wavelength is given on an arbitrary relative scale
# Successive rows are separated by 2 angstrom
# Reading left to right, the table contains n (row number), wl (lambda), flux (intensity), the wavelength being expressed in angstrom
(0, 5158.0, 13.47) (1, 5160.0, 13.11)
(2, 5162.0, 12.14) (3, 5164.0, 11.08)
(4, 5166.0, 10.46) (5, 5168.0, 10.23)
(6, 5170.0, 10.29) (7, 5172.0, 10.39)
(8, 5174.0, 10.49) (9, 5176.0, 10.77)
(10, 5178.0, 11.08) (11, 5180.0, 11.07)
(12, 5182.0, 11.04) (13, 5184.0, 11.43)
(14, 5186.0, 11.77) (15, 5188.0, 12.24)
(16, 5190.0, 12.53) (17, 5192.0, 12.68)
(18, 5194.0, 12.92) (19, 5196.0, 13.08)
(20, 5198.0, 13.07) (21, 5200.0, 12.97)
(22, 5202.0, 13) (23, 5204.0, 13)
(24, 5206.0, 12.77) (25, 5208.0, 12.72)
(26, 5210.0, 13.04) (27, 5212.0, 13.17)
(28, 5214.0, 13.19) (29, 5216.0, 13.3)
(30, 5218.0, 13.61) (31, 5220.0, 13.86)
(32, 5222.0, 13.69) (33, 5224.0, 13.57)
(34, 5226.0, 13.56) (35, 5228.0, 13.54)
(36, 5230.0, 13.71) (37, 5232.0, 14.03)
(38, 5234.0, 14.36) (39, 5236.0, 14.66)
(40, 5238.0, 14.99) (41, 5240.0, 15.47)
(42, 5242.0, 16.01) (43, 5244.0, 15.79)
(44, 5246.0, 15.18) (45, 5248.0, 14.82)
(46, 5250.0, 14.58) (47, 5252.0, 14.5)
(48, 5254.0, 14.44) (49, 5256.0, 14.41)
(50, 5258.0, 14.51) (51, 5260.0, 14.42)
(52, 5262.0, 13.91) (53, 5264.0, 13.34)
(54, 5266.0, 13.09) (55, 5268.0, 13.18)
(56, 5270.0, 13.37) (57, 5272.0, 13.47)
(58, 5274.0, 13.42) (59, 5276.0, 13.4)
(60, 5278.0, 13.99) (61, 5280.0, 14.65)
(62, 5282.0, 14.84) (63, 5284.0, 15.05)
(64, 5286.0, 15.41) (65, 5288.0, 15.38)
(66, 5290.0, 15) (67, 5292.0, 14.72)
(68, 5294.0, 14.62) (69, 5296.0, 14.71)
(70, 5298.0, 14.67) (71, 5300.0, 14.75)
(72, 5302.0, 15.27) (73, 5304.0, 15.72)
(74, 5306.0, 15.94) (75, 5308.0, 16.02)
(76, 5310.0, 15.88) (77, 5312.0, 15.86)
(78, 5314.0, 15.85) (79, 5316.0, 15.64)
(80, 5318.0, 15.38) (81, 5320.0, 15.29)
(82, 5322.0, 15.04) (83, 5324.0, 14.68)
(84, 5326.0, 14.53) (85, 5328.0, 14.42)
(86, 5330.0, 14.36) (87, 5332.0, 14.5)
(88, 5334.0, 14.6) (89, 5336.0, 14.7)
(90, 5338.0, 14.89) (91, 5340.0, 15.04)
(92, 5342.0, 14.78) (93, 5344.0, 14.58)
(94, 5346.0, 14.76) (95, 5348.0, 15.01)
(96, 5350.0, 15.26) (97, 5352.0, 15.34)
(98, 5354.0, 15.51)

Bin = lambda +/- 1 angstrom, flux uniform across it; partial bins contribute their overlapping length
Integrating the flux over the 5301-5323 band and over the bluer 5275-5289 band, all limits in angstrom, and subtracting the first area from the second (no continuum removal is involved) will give -138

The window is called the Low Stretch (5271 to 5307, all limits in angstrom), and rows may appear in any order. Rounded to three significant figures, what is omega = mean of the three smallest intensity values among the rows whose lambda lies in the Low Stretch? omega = 13.4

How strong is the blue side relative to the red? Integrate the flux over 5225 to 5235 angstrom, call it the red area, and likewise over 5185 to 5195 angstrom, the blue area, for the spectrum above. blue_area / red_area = 0.90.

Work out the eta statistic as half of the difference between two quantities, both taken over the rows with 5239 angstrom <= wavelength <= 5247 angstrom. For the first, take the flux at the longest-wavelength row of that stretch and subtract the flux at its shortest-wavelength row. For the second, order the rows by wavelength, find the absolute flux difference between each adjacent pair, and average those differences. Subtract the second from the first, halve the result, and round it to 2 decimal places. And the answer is -0.37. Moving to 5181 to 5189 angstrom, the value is 0.40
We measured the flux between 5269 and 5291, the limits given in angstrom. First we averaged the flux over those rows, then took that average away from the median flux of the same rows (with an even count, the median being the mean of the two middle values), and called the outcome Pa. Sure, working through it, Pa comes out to 0.29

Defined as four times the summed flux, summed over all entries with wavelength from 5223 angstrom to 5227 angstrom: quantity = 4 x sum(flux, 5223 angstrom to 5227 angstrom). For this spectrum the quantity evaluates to 109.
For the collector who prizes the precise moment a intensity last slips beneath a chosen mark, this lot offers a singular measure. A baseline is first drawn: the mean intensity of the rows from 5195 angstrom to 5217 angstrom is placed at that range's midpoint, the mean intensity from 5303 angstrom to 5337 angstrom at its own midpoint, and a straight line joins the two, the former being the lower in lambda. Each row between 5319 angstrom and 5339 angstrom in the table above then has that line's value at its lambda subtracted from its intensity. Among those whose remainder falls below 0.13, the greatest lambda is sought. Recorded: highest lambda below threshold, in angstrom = 5338.0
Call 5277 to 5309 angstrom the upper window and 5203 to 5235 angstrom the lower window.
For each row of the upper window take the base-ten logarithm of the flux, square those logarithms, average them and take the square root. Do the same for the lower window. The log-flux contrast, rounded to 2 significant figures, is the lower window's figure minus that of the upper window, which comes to -0.049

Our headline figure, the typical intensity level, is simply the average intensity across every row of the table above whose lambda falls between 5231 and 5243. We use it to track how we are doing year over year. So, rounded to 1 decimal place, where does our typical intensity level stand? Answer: 14.9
